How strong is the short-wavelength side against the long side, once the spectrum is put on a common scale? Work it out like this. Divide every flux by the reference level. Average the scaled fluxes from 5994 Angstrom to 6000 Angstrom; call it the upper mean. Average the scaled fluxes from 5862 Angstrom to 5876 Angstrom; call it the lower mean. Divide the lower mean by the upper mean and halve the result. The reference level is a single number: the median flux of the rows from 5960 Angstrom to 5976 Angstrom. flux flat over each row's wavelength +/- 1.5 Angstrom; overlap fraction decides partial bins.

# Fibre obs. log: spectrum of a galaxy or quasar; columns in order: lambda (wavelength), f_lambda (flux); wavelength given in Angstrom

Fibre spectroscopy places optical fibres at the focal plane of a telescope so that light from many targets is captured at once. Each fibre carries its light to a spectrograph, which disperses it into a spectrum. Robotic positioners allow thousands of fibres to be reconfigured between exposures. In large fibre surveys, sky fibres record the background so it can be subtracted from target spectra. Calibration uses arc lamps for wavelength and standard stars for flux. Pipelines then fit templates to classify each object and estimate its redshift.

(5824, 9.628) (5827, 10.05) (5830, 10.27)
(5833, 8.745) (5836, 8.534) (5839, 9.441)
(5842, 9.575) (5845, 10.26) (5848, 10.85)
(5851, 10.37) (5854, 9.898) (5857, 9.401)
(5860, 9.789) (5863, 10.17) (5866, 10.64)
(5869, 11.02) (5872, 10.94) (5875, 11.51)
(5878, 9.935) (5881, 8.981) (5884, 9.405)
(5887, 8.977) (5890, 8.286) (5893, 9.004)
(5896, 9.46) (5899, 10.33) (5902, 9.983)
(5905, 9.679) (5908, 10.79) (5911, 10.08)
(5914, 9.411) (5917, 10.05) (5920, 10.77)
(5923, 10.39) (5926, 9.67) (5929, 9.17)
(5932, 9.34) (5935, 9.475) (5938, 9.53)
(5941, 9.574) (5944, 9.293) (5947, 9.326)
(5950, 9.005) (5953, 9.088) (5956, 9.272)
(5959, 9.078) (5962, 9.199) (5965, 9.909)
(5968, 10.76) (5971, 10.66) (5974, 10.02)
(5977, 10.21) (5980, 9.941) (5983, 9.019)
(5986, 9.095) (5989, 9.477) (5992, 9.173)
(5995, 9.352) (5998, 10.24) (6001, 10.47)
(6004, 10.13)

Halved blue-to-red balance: 0.55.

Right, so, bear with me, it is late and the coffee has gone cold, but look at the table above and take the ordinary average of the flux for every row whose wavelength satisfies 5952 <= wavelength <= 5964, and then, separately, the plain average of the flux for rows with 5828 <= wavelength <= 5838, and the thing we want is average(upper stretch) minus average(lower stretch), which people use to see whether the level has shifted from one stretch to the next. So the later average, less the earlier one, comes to 0.0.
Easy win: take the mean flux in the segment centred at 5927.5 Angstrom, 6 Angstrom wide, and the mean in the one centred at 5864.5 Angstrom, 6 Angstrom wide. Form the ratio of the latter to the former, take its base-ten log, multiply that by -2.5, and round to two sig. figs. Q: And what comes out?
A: -0.11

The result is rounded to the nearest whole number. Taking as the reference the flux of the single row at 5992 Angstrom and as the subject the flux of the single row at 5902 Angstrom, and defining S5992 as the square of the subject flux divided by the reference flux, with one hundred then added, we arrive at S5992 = 111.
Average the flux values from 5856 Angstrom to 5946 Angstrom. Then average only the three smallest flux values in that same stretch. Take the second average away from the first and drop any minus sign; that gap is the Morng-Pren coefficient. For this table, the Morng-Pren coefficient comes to 1.1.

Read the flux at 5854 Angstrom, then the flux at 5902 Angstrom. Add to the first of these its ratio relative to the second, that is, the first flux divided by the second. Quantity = 10.9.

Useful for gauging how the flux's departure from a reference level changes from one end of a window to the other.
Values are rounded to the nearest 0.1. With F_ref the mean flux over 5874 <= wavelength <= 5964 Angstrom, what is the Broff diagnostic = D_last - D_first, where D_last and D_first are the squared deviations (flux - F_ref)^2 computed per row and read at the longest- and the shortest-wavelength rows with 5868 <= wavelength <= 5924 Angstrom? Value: -1.4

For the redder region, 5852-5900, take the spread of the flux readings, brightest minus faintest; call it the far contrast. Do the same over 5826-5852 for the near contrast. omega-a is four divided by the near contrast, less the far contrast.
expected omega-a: -1.5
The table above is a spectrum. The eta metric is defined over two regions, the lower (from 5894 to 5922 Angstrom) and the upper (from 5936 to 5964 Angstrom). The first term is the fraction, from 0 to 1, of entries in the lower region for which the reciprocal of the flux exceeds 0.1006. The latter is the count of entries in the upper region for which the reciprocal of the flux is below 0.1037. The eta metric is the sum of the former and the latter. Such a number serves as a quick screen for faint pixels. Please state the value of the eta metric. 0.3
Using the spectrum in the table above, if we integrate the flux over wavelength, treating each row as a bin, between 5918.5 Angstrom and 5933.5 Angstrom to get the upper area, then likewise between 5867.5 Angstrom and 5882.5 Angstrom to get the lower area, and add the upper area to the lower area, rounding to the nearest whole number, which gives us 305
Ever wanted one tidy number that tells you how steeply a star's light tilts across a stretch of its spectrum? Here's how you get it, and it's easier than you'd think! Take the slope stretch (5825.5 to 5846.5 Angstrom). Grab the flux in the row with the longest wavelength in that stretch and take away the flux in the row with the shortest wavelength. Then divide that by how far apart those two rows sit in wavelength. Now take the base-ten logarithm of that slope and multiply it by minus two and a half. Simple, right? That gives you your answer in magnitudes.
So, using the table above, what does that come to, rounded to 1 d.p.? 4.8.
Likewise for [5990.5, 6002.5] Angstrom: 2.1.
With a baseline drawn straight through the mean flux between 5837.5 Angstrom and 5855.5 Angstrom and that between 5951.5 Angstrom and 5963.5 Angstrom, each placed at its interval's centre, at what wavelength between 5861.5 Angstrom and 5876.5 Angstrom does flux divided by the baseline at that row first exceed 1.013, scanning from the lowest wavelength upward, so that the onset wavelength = 5863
